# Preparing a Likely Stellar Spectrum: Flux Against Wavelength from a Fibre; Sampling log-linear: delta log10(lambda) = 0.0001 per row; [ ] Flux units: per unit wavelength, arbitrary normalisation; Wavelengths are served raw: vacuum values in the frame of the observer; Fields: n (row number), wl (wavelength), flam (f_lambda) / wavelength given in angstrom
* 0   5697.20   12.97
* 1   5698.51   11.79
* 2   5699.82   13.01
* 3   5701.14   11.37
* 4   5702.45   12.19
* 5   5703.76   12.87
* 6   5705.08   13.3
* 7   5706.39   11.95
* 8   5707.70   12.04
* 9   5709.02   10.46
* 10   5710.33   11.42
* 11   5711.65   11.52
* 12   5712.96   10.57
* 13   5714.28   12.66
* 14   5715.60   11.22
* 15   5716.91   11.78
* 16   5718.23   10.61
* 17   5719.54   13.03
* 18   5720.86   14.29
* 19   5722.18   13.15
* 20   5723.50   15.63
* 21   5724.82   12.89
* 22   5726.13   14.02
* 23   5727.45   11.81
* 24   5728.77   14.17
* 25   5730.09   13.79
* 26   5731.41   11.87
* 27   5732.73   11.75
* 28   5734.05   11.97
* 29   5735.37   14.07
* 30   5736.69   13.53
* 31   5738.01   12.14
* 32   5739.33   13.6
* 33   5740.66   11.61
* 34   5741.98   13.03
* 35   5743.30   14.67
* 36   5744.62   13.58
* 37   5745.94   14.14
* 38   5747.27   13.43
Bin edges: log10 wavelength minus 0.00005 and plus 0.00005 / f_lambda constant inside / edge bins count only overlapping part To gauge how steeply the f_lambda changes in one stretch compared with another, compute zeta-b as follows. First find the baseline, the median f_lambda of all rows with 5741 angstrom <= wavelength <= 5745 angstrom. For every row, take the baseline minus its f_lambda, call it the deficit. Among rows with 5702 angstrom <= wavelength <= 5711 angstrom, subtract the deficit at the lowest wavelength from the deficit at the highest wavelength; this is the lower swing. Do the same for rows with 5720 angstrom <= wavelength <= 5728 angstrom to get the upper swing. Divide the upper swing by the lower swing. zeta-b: 3.2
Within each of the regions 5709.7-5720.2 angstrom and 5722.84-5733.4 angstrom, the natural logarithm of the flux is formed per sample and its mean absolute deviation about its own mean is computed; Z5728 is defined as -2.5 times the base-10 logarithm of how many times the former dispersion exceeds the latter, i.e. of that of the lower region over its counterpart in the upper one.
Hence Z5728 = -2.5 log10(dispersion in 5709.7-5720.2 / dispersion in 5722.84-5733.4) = 0.5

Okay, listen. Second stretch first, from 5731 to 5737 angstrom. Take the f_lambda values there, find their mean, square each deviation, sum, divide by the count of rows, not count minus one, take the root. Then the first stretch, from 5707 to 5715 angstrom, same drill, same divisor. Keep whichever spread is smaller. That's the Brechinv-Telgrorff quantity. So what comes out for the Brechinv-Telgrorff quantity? 0.77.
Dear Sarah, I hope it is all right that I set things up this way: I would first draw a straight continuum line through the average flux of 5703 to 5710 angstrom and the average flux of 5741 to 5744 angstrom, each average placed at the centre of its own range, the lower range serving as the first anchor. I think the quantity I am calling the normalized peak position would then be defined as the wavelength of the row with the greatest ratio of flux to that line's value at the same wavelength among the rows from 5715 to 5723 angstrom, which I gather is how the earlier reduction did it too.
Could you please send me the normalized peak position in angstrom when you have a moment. 5720.86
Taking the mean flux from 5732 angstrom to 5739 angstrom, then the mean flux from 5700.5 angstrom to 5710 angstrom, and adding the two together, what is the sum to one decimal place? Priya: 24.7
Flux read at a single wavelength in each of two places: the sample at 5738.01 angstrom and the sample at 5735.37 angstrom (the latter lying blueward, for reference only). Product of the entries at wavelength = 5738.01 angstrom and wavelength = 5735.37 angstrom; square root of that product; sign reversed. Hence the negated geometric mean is -13.1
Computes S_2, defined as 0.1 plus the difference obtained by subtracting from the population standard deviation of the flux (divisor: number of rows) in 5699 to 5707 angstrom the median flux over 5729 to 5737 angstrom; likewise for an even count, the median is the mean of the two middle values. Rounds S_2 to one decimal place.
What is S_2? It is -12.0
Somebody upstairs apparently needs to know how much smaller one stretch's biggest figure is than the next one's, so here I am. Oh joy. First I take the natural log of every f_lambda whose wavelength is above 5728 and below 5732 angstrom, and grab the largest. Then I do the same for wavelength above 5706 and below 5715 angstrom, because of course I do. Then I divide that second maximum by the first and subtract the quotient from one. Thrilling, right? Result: 0.043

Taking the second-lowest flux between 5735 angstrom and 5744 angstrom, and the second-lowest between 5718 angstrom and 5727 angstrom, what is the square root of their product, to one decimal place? 12.5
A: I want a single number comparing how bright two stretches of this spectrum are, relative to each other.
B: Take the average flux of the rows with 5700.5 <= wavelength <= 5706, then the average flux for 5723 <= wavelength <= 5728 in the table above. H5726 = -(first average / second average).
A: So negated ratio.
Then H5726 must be -0.91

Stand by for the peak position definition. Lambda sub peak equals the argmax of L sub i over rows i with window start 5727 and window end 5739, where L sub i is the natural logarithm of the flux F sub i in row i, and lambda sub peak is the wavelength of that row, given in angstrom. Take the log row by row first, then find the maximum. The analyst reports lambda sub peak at 5728.77 angstrom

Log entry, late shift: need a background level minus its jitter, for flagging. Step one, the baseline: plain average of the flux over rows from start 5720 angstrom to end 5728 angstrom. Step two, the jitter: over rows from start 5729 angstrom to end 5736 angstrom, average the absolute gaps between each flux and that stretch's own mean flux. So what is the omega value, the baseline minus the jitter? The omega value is 12.64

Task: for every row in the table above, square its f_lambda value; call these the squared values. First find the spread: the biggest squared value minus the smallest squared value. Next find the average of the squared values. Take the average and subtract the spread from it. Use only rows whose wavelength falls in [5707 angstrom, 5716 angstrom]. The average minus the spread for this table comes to 80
